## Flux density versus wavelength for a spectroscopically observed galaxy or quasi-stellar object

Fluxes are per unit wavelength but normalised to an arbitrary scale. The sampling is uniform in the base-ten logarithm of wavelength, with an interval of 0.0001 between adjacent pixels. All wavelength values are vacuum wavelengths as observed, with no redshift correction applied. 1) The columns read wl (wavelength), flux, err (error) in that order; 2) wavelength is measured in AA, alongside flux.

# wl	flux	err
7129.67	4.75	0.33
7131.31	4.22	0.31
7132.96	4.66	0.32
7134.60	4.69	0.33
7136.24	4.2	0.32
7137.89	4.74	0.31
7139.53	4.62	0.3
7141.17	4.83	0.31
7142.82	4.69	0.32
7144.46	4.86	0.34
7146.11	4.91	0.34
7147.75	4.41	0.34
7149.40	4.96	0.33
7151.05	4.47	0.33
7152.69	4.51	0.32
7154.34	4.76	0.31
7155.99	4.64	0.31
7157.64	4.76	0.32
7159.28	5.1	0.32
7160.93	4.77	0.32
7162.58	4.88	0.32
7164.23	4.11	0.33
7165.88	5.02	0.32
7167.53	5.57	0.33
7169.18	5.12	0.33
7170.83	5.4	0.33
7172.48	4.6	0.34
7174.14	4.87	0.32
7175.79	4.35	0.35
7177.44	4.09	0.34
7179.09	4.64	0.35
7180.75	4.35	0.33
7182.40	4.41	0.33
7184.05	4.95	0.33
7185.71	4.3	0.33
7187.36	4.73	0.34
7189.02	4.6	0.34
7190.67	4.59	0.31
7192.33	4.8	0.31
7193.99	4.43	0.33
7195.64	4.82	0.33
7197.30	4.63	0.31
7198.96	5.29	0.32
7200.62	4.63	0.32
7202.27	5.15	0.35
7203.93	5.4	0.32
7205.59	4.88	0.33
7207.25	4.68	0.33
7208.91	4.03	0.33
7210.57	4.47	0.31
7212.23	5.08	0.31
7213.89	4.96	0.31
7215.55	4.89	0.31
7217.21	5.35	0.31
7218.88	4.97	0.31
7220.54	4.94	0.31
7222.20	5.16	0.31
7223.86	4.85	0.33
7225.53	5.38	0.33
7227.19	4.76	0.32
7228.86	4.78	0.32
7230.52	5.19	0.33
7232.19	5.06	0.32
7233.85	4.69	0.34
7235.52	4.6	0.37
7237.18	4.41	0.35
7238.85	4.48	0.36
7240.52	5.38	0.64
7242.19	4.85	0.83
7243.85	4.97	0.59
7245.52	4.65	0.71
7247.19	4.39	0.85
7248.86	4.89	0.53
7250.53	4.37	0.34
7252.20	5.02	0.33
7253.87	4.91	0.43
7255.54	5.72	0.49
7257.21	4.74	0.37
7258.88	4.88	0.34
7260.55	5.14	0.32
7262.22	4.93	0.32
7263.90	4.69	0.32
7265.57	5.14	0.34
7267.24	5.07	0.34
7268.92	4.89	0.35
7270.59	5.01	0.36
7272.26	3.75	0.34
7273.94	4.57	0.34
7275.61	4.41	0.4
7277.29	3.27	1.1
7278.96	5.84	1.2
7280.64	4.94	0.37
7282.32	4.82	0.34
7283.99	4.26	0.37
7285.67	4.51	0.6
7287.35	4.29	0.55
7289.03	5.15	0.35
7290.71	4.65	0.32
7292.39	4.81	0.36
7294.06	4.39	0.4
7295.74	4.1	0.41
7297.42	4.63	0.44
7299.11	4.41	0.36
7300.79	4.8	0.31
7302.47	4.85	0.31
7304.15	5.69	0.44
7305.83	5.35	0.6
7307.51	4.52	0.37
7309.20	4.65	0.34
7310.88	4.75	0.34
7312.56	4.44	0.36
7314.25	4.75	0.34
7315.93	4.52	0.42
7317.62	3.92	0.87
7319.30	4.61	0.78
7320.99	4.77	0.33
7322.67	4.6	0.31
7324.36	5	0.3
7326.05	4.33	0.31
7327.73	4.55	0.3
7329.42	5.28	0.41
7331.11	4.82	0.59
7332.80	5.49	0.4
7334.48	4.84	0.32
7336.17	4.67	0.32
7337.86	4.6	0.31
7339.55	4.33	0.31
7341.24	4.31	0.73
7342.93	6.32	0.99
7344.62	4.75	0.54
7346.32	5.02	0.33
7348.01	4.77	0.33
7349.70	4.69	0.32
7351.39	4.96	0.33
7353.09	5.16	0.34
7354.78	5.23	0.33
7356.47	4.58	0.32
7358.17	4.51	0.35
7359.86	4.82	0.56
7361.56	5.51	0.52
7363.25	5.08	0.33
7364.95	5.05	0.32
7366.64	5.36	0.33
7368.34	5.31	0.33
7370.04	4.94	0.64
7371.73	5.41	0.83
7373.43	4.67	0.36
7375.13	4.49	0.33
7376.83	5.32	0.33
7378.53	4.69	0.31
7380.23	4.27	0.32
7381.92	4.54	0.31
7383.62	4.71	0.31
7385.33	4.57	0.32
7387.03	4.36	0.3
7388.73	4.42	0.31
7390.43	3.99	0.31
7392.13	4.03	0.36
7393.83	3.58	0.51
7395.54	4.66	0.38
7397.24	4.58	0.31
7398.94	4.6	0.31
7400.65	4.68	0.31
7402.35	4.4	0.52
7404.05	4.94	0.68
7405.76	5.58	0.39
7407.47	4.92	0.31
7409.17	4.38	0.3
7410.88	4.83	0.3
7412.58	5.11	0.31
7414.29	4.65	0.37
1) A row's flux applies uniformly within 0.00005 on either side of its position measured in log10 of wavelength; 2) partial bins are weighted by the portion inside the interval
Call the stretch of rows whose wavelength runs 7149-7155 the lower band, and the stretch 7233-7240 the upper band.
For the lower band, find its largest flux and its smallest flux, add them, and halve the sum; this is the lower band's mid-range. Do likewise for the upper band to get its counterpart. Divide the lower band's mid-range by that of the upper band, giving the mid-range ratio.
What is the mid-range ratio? 1.04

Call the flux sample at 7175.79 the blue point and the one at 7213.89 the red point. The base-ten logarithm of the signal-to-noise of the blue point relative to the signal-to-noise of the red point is -0.11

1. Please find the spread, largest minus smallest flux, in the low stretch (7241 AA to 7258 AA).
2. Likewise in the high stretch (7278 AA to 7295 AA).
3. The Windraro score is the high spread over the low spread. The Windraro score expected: 1.17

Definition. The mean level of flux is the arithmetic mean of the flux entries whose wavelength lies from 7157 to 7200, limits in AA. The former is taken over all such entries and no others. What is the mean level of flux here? 4.74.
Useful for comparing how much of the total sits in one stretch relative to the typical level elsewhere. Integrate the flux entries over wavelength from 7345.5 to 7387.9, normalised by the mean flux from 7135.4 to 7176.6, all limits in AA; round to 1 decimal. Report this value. 43.4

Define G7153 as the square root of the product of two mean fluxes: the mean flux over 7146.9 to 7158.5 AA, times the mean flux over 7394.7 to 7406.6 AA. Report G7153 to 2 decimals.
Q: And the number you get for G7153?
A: 4.71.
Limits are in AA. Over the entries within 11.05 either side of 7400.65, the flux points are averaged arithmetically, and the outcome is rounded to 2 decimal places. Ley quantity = 4.55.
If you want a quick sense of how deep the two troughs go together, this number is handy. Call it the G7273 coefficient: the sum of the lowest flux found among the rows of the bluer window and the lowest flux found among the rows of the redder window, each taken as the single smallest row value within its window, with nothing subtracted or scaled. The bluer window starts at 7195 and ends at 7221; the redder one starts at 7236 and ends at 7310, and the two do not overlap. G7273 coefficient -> 7.3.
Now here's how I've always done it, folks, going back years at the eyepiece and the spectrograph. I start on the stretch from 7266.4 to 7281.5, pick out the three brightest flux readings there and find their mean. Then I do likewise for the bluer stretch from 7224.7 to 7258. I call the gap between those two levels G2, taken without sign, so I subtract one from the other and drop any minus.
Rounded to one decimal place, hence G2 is 0.2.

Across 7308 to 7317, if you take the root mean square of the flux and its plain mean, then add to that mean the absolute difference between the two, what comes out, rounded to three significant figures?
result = 4.62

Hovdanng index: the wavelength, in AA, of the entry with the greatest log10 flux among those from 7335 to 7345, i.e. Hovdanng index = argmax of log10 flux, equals 7342.93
